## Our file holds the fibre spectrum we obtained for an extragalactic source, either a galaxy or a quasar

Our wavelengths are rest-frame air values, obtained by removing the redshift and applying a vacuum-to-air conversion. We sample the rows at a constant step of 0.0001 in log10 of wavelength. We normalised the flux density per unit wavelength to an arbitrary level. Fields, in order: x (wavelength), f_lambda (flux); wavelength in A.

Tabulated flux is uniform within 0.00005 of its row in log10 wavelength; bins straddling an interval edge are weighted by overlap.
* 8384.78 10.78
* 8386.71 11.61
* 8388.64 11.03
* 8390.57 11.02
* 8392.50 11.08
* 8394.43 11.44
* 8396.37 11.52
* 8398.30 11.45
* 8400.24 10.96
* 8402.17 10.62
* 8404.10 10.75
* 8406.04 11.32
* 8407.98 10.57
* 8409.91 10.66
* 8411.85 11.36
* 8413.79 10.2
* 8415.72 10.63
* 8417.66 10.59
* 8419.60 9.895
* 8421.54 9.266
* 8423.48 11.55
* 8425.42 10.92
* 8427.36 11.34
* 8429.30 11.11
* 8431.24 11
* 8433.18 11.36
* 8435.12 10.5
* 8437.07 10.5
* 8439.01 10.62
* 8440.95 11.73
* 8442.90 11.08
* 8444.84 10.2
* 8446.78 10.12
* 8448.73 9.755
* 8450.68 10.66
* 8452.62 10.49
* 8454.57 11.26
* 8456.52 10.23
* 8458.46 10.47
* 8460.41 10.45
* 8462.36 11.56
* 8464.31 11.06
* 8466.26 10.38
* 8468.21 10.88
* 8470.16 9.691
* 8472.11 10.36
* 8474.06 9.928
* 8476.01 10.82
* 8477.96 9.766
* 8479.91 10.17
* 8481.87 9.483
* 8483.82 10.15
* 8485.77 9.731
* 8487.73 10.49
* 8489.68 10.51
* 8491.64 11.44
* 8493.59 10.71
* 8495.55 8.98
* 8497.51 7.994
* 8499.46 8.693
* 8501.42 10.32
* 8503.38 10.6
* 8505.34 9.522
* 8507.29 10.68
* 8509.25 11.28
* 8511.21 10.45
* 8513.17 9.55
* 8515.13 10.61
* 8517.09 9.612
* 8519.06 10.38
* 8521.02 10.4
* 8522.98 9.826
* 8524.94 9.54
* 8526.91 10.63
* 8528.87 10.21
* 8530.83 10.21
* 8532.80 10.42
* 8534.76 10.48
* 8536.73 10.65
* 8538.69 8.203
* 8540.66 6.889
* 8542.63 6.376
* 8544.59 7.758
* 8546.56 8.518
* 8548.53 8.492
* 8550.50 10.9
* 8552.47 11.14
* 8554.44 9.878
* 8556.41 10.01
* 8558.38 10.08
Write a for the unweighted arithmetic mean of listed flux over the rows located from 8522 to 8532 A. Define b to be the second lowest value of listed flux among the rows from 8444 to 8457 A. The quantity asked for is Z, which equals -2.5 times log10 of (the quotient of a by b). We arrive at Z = 0.00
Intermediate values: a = 10.1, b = 10.12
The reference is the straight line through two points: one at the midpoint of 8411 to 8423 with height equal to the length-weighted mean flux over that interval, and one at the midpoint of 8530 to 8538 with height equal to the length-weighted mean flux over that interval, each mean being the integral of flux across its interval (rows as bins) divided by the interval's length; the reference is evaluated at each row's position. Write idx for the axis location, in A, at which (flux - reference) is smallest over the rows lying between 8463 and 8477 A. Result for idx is 8470.16 A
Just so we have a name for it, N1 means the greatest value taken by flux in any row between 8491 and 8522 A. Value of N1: 11.44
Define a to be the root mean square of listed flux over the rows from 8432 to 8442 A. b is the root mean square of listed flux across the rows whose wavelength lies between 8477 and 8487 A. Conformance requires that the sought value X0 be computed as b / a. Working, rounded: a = 11.0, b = 9.9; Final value 0.90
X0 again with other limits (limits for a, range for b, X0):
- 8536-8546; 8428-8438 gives 1.34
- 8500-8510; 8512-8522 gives 0.96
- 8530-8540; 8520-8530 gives 1.01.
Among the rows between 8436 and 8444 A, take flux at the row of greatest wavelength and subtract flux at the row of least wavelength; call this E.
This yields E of 0.6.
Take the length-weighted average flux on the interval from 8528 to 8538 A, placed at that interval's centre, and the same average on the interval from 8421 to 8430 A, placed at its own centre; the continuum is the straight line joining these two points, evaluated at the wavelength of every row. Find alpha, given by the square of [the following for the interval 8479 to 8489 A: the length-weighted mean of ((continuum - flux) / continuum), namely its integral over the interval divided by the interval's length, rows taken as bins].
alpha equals 0.003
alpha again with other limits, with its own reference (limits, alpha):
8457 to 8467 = 0.000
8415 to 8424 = 0.003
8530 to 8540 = 0.002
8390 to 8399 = 0.000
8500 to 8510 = 0.000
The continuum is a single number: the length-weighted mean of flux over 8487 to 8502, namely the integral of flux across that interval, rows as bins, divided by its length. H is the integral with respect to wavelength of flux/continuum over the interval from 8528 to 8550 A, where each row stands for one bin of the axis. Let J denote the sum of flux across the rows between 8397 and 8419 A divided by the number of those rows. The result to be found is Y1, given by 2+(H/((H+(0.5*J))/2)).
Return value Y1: 3.57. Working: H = 20.0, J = 10.8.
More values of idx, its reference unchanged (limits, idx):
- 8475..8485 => 8481.87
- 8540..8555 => 8542.63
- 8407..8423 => 8421.54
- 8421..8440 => 8421.54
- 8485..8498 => 8497.51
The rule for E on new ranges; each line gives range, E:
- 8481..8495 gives 1.2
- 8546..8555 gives 1.4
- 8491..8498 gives -3.4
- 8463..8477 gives -0.2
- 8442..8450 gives -1.3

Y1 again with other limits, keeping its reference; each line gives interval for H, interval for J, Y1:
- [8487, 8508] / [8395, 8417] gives 3.59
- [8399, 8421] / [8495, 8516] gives 3.66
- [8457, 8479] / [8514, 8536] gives 3.64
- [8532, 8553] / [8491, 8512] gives 3.58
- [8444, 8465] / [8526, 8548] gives 3.66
